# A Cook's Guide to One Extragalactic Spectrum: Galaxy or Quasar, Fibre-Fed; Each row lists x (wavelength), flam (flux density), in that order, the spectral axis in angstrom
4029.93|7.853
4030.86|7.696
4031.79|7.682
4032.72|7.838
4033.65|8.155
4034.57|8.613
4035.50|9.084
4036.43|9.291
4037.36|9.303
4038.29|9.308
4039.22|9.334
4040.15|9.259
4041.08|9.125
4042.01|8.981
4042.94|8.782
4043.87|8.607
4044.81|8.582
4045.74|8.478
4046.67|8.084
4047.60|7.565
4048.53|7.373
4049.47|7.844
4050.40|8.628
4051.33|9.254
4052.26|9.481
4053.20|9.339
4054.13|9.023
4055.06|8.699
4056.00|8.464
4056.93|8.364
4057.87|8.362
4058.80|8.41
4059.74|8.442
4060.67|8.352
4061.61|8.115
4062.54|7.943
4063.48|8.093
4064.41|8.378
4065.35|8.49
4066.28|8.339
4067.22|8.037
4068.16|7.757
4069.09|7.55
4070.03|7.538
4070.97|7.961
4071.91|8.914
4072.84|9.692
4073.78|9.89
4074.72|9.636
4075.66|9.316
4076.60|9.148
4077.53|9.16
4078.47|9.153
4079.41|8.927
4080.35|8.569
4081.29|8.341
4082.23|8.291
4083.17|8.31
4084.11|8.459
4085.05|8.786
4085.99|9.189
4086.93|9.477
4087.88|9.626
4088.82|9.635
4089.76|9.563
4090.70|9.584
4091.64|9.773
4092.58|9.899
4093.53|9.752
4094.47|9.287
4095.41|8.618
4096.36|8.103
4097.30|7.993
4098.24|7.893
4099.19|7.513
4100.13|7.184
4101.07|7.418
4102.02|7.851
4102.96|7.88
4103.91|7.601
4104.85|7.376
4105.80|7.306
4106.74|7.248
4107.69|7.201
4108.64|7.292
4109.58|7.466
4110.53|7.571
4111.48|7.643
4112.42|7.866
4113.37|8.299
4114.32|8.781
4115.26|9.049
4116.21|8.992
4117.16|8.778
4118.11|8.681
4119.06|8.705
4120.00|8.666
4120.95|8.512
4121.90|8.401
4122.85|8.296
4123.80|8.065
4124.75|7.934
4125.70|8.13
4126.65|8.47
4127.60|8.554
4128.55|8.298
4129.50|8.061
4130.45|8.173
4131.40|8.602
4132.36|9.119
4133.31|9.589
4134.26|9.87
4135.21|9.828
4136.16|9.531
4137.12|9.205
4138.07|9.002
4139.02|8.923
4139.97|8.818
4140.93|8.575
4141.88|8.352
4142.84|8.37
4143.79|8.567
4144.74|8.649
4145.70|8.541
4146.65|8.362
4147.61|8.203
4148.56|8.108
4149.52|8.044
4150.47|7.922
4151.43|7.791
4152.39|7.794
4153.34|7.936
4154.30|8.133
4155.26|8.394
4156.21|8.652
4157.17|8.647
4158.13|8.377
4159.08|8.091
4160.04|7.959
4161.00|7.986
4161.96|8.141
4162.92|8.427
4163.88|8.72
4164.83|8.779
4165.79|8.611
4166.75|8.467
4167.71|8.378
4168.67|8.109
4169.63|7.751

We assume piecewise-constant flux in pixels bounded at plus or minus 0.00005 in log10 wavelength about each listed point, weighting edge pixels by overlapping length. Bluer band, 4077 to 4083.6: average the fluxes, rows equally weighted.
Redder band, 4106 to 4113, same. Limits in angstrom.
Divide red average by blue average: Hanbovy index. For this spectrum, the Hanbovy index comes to 0.86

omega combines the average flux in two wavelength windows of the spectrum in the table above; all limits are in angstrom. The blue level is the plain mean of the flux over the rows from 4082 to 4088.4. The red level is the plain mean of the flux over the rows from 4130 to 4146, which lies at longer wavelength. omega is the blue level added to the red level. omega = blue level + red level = 17.8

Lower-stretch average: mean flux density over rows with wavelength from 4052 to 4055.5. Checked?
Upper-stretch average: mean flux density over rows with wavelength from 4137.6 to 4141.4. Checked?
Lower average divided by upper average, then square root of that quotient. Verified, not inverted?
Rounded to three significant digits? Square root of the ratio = 1.02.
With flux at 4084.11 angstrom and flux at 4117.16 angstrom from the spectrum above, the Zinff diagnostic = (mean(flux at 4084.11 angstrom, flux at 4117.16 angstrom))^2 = 74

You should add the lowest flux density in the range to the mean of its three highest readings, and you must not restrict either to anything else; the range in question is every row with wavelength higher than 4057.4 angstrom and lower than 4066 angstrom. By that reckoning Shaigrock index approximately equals 16.4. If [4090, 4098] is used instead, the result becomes 17.8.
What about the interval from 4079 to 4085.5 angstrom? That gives 17.1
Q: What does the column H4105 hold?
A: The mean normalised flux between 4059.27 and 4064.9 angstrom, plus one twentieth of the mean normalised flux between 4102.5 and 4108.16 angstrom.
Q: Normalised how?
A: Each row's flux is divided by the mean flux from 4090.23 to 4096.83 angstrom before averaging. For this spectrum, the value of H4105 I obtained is 0.93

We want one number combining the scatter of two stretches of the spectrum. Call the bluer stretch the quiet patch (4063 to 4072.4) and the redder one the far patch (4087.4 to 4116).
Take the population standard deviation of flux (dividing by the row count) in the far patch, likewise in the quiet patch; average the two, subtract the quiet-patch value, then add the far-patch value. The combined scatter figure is 1.20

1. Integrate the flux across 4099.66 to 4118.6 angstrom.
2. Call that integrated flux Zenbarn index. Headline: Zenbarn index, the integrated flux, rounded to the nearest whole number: 149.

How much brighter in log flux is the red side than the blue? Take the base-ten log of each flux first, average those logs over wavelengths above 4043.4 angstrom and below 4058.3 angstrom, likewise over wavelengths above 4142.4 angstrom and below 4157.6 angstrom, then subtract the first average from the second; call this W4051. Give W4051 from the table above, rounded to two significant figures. -0.012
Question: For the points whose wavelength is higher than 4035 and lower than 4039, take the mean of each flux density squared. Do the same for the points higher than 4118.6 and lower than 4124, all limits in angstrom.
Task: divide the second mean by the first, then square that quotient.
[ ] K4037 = 0.7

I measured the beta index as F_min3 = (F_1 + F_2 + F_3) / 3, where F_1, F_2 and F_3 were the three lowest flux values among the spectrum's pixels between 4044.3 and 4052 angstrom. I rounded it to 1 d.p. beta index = 7.6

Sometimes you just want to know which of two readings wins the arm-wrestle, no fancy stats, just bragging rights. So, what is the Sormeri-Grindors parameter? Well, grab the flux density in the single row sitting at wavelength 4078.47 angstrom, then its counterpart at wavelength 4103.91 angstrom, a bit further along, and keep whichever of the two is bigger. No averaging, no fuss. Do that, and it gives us 9.2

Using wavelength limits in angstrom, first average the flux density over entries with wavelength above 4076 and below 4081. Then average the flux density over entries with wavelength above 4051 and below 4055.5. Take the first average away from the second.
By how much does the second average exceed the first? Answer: 0.2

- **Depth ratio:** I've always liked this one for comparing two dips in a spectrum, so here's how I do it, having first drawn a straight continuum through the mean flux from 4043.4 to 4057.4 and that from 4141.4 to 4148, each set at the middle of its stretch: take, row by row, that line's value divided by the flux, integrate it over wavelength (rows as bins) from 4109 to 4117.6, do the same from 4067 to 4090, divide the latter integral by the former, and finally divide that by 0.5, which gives 5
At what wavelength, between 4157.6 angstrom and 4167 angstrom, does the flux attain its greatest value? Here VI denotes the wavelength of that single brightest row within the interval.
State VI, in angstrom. 4164.83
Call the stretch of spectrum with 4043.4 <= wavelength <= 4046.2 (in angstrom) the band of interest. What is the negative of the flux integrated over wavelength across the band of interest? -23.9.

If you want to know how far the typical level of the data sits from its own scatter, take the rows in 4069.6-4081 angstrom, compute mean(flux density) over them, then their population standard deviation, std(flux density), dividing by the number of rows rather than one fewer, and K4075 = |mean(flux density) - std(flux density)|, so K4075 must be 8.33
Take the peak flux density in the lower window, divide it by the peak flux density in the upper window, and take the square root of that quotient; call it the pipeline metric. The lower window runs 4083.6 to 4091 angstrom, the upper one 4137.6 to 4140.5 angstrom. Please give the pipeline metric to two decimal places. 1.03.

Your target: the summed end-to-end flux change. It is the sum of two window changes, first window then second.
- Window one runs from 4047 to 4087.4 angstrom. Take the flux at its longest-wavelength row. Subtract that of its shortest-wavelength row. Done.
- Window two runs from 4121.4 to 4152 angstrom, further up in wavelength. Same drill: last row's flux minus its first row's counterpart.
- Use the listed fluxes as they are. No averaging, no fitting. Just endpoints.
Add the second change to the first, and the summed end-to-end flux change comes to 1.30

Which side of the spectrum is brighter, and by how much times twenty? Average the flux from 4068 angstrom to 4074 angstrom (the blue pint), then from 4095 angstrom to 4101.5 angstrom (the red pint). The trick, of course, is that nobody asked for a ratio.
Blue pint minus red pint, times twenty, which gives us 13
